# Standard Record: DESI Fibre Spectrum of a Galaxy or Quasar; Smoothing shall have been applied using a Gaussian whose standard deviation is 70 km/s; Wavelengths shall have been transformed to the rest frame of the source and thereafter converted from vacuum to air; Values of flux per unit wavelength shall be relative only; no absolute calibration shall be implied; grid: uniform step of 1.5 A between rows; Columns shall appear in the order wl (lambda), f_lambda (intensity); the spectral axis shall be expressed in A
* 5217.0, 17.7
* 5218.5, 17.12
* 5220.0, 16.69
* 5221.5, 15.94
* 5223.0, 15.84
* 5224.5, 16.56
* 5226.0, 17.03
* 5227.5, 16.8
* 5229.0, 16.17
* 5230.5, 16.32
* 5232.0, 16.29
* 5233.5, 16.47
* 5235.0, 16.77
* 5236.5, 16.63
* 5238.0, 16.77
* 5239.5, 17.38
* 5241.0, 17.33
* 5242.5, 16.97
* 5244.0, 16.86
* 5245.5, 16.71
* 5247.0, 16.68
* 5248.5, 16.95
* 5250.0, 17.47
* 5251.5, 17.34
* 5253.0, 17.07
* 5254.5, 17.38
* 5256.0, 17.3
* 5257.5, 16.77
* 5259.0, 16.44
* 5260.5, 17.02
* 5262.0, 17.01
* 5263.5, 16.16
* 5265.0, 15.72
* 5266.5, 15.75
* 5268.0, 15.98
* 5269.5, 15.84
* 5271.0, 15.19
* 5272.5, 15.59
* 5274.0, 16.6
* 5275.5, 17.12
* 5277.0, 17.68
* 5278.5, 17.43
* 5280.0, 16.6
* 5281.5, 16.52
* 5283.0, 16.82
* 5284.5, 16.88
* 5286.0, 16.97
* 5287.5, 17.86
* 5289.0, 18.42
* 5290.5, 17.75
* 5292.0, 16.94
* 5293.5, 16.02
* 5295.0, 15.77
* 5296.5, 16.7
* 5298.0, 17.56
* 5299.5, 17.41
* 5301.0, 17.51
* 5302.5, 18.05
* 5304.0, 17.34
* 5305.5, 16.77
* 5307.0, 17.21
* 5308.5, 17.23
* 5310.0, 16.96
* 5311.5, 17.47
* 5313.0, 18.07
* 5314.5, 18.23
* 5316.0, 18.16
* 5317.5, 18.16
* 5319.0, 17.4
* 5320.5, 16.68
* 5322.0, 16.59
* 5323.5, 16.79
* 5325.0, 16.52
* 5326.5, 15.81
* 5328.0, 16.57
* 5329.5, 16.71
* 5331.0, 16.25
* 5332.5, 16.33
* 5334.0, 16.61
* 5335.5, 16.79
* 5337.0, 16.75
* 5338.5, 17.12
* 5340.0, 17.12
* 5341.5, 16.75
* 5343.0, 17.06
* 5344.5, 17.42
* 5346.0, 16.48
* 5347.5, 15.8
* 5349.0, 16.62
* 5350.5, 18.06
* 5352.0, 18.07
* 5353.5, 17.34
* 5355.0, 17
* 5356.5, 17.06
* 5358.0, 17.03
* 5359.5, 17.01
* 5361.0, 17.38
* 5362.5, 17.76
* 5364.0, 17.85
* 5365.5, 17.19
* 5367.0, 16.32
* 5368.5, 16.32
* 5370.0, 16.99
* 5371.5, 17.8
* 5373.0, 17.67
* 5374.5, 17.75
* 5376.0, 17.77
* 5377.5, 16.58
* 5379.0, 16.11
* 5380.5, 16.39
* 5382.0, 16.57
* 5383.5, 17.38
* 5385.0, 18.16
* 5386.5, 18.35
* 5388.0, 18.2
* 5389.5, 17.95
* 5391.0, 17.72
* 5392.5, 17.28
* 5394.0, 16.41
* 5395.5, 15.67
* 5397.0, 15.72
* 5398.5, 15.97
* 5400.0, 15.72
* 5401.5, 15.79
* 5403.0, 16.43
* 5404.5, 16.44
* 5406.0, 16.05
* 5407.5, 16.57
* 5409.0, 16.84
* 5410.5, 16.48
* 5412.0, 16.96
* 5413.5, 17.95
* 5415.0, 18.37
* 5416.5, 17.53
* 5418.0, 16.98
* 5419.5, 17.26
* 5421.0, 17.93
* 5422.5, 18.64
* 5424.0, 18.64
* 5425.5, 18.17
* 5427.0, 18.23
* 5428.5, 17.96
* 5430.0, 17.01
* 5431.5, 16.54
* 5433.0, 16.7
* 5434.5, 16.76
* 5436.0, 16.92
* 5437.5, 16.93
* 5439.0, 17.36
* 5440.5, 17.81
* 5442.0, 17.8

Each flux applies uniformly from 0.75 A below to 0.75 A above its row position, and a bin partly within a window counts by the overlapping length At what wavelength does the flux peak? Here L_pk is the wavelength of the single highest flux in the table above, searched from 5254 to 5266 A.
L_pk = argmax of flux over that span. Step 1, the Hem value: 5254.5 A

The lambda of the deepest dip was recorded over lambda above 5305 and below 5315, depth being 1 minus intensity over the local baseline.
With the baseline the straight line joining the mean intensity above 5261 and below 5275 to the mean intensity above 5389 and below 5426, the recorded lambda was 5305.5 A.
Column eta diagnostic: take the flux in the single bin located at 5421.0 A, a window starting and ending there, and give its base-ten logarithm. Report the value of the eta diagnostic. 1.25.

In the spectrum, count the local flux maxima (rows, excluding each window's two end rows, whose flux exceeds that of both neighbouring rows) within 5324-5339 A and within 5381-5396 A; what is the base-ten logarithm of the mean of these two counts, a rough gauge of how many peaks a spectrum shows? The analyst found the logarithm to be 0.18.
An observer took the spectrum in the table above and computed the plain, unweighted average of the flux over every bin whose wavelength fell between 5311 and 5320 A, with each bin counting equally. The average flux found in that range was 17.9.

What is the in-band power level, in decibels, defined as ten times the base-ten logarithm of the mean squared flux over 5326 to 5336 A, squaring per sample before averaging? 24.32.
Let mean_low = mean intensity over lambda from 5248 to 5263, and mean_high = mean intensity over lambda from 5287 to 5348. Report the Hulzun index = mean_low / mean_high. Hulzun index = 1.00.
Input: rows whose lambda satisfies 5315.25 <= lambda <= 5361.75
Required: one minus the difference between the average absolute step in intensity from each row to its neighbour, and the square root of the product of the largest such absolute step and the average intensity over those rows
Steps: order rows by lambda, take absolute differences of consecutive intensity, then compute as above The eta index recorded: 5.56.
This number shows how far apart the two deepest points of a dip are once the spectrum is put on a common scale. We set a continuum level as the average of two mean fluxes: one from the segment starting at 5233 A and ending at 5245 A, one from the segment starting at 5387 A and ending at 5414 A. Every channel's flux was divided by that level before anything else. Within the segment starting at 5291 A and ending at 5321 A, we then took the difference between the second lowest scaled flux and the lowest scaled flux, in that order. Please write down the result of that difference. 0.015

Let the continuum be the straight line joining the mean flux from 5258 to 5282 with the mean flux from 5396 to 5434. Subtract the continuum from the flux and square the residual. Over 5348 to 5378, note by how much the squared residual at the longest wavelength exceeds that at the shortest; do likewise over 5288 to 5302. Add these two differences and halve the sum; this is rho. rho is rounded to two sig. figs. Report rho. -1.3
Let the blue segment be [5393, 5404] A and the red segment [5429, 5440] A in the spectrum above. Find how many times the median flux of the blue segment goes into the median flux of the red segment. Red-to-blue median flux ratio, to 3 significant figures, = 1.07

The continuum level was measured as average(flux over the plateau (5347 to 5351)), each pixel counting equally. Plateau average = 16.8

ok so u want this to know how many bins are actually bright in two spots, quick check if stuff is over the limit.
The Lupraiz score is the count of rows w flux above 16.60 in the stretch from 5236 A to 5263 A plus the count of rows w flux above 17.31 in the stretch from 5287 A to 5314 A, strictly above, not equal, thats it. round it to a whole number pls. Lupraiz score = 27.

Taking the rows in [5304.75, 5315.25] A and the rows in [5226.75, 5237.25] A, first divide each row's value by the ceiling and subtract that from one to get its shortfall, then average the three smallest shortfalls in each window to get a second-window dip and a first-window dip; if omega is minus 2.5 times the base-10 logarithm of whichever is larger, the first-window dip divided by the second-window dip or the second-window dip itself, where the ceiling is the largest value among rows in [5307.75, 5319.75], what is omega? -1.7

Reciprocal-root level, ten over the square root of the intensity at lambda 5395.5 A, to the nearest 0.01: 2.53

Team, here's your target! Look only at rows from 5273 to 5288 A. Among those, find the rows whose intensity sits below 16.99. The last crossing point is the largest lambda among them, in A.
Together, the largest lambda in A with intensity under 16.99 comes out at 5286.0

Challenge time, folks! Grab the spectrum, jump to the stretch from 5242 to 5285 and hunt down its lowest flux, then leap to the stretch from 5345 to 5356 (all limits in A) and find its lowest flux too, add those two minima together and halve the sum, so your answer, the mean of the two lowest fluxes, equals 15.5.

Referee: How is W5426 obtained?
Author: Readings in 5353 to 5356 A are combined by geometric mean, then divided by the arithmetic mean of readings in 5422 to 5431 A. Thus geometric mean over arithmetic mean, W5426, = 0.95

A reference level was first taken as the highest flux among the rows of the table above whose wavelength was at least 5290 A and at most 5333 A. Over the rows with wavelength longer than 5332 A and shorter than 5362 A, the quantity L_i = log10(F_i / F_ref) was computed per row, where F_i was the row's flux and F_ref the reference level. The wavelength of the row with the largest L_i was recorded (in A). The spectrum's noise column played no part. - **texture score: 5352.0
